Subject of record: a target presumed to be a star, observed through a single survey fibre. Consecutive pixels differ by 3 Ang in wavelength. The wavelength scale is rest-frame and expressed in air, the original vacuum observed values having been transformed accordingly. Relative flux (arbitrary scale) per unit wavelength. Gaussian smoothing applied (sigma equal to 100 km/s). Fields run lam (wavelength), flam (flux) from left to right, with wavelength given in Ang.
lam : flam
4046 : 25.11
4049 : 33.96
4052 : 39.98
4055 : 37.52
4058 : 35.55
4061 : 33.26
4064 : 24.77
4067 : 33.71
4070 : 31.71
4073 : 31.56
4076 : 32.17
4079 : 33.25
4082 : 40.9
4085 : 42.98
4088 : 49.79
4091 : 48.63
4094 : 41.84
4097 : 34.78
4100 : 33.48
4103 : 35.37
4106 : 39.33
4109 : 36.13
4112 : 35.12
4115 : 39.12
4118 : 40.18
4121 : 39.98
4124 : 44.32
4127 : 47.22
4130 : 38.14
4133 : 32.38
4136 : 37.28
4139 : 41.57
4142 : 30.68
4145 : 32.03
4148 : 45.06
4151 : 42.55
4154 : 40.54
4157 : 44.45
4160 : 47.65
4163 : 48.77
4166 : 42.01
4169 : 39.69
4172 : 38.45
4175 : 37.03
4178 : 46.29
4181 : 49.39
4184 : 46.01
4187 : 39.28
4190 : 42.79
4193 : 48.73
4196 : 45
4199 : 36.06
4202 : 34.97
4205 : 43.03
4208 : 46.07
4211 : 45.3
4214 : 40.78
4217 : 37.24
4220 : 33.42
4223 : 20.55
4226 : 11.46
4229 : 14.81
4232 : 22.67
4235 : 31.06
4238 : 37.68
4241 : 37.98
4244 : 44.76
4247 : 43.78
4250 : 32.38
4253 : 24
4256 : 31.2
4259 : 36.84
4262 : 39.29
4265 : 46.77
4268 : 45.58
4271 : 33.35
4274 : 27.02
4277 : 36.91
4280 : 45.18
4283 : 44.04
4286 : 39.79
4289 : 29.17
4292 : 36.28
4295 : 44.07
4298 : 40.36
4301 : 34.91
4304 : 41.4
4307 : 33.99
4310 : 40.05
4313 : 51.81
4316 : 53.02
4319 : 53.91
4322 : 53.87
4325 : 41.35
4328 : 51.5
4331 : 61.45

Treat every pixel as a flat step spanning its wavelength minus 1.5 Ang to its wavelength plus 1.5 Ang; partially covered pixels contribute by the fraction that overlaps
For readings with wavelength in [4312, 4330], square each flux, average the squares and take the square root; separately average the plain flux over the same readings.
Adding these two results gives 102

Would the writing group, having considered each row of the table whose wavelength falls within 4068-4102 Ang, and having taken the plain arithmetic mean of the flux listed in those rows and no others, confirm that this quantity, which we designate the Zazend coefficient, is 38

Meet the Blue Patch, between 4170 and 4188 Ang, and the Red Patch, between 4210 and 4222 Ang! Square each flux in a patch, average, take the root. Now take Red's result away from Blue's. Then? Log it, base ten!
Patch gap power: 0.55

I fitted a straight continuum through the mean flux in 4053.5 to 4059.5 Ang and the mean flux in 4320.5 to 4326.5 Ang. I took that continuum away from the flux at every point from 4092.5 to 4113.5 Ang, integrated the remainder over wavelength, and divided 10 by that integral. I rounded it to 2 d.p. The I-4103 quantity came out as -0.25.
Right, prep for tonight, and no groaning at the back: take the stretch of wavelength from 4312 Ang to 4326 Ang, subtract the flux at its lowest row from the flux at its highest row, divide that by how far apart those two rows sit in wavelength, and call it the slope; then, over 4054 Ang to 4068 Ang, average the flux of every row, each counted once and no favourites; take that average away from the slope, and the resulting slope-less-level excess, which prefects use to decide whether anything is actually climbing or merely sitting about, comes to -34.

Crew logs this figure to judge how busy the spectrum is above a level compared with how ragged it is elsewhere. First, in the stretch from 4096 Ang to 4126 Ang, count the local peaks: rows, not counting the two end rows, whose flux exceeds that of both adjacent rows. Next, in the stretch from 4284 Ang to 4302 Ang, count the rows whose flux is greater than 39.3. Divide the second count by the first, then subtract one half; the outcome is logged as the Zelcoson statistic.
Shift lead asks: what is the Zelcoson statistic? 1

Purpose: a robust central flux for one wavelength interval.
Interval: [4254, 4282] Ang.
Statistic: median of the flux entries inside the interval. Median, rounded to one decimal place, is 36.9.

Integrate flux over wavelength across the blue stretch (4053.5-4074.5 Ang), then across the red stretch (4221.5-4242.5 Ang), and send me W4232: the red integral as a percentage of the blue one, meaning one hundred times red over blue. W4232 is 77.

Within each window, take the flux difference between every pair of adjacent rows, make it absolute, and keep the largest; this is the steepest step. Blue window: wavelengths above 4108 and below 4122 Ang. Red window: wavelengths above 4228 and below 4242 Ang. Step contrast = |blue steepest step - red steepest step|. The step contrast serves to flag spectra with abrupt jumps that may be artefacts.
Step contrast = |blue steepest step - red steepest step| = 4.4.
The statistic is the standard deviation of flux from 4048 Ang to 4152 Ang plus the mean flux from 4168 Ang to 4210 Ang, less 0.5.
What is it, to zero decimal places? 47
